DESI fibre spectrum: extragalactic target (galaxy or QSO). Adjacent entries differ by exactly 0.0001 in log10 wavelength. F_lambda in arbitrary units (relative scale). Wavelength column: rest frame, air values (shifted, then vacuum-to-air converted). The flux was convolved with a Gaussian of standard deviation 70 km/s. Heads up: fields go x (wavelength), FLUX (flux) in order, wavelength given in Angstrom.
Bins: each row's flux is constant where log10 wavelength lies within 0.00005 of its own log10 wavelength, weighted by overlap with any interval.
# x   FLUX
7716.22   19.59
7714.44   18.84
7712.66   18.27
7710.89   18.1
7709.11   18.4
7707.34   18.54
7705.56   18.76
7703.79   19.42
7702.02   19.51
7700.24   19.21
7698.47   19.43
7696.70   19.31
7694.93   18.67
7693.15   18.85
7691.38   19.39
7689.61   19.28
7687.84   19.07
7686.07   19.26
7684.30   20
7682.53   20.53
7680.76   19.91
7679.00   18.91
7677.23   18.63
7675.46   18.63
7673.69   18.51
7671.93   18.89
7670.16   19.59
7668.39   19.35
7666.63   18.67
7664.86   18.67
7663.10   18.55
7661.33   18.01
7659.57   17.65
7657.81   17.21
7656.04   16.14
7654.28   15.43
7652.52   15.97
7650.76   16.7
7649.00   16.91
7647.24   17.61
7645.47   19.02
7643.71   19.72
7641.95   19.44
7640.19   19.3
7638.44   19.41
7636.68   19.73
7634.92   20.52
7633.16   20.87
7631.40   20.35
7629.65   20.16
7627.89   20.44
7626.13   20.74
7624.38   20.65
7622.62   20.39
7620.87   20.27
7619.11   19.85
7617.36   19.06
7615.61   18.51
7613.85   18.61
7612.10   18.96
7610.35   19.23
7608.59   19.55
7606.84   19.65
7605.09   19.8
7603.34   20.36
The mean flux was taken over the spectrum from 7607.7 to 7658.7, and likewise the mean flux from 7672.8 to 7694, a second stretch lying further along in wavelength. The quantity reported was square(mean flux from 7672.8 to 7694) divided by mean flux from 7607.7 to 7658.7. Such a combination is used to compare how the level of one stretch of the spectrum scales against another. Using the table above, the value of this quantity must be 19.5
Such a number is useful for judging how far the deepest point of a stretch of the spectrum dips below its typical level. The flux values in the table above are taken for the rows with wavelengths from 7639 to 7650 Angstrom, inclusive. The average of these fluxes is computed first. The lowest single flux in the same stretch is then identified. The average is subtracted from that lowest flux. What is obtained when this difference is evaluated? -1.76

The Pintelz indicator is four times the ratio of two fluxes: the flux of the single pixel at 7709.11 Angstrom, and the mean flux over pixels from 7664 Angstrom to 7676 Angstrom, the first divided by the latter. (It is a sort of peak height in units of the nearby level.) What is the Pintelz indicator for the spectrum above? 3.89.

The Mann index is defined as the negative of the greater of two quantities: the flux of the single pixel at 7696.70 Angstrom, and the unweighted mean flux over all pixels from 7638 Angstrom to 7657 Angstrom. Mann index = -19.3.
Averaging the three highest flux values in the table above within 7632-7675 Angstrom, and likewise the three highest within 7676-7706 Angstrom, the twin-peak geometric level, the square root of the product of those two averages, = 20.3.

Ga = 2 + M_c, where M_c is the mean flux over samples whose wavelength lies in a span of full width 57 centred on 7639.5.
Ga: 20.9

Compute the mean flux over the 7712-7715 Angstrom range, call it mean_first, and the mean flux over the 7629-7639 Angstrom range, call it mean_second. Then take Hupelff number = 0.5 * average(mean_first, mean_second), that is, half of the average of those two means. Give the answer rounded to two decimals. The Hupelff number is 9.68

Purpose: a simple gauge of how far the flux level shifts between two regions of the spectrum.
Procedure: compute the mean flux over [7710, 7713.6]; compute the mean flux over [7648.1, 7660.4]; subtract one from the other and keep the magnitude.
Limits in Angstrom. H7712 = 1.61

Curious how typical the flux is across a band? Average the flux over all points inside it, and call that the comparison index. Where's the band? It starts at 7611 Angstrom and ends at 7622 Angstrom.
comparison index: 19.2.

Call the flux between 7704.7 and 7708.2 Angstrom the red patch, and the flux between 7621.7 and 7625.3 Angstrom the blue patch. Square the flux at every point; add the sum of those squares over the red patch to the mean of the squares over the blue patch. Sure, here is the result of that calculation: 1117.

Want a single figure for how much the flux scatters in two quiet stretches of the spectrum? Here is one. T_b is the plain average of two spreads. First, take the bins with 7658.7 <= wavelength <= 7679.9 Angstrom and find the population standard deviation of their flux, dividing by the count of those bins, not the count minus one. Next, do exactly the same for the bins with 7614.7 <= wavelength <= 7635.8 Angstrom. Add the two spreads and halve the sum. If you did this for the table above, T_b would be 0.58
